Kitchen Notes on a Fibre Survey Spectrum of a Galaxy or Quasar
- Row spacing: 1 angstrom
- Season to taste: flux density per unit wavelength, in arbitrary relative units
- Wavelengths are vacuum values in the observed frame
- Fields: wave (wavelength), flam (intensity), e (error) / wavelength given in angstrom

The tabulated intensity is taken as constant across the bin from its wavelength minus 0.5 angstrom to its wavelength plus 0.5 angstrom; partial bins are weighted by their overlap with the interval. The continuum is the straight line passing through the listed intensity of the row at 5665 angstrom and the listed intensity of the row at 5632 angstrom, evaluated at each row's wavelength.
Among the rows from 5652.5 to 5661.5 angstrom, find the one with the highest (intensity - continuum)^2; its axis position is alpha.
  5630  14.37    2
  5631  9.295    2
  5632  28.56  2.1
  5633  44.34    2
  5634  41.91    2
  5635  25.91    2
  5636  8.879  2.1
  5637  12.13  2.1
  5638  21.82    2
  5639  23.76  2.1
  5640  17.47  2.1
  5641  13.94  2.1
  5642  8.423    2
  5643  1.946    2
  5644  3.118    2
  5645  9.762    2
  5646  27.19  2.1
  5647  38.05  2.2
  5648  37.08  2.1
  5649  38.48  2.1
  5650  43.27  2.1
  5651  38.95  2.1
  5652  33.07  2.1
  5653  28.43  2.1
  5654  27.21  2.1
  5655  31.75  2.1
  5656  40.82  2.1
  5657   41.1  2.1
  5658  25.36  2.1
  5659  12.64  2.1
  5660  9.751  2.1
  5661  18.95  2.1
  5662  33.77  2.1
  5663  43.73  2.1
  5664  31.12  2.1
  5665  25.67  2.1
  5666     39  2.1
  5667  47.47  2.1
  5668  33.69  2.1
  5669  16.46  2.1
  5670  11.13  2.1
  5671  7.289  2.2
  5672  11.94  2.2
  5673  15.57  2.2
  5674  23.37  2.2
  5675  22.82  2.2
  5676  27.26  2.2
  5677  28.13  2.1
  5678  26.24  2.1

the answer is 5660 angstrom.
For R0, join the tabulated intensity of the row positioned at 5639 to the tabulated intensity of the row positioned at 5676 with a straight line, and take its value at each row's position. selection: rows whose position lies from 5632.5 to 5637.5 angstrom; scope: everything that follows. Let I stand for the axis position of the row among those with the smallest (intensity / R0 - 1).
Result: 5636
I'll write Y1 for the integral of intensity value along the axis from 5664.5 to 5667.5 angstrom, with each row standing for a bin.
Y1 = 112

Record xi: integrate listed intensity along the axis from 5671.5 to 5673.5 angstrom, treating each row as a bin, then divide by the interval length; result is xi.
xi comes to 14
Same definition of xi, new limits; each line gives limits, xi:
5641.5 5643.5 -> 5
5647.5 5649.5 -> 38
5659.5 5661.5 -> 14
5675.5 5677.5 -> 28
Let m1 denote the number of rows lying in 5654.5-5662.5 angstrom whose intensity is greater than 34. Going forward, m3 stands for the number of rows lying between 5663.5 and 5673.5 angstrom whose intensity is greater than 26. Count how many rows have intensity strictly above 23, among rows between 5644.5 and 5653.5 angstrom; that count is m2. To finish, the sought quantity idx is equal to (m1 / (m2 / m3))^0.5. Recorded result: 1.0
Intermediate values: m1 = 2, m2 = 8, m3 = 4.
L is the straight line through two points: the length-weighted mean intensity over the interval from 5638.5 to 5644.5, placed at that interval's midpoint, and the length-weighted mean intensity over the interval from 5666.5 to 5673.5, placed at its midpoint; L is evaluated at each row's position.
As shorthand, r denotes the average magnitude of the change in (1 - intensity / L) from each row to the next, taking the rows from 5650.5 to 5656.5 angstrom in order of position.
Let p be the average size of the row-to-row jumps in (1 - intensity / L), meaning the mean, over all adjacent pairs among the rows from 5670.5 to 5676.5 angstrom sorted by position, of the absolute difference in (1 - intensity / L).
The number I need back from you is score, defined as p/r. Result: 0.6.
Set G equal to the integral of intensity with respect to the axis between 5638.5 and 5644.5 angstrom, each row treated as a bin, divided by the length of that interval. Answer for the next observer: 11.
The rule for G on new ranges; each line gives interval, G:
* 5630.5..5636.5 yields 26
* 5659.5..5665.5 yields 27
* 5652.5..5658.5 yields 32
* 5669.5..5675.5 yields 15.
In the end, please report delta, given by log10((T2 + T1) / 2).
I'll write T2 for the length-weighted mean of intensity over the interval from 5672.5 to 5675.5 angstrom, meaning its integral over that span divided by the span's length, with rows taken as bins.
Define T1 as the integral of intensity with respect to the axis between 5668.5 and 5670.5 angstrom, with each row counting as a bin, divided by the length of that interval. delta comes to 1.24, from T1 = 14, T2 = 21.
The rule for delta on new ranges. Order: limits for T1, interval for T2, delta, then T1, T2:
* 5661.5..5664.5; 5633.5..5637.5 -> 1.47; 36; 22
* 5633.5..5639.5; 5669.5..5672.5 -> 1.21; 22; 10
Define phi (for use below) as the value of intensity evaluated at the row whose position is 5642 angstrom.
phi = 8.423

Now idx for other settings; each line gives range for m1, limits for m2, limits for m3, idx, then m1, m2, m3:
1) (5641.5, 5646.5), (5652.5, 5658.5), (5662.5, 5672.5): 0.0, 0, 6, 5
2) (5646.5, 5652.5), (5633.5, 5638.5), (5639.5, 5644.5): 0.0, 5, 2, 0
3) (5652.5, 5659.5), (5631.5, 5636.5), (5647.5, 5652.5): 1.6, 2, 4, 5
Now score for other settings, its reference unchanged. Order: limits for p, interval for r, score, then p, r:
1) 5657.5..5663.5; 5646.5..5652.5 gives 2.2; 0.56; 0.26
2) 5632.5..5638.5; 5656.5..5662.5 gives 1.6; 1.07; 0.65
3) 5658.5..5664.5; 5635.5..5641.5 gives 1.2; 0.55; 0.46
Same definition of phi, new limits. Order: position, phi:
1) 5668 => 33.69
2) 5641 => 13.94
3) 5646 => 27.19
